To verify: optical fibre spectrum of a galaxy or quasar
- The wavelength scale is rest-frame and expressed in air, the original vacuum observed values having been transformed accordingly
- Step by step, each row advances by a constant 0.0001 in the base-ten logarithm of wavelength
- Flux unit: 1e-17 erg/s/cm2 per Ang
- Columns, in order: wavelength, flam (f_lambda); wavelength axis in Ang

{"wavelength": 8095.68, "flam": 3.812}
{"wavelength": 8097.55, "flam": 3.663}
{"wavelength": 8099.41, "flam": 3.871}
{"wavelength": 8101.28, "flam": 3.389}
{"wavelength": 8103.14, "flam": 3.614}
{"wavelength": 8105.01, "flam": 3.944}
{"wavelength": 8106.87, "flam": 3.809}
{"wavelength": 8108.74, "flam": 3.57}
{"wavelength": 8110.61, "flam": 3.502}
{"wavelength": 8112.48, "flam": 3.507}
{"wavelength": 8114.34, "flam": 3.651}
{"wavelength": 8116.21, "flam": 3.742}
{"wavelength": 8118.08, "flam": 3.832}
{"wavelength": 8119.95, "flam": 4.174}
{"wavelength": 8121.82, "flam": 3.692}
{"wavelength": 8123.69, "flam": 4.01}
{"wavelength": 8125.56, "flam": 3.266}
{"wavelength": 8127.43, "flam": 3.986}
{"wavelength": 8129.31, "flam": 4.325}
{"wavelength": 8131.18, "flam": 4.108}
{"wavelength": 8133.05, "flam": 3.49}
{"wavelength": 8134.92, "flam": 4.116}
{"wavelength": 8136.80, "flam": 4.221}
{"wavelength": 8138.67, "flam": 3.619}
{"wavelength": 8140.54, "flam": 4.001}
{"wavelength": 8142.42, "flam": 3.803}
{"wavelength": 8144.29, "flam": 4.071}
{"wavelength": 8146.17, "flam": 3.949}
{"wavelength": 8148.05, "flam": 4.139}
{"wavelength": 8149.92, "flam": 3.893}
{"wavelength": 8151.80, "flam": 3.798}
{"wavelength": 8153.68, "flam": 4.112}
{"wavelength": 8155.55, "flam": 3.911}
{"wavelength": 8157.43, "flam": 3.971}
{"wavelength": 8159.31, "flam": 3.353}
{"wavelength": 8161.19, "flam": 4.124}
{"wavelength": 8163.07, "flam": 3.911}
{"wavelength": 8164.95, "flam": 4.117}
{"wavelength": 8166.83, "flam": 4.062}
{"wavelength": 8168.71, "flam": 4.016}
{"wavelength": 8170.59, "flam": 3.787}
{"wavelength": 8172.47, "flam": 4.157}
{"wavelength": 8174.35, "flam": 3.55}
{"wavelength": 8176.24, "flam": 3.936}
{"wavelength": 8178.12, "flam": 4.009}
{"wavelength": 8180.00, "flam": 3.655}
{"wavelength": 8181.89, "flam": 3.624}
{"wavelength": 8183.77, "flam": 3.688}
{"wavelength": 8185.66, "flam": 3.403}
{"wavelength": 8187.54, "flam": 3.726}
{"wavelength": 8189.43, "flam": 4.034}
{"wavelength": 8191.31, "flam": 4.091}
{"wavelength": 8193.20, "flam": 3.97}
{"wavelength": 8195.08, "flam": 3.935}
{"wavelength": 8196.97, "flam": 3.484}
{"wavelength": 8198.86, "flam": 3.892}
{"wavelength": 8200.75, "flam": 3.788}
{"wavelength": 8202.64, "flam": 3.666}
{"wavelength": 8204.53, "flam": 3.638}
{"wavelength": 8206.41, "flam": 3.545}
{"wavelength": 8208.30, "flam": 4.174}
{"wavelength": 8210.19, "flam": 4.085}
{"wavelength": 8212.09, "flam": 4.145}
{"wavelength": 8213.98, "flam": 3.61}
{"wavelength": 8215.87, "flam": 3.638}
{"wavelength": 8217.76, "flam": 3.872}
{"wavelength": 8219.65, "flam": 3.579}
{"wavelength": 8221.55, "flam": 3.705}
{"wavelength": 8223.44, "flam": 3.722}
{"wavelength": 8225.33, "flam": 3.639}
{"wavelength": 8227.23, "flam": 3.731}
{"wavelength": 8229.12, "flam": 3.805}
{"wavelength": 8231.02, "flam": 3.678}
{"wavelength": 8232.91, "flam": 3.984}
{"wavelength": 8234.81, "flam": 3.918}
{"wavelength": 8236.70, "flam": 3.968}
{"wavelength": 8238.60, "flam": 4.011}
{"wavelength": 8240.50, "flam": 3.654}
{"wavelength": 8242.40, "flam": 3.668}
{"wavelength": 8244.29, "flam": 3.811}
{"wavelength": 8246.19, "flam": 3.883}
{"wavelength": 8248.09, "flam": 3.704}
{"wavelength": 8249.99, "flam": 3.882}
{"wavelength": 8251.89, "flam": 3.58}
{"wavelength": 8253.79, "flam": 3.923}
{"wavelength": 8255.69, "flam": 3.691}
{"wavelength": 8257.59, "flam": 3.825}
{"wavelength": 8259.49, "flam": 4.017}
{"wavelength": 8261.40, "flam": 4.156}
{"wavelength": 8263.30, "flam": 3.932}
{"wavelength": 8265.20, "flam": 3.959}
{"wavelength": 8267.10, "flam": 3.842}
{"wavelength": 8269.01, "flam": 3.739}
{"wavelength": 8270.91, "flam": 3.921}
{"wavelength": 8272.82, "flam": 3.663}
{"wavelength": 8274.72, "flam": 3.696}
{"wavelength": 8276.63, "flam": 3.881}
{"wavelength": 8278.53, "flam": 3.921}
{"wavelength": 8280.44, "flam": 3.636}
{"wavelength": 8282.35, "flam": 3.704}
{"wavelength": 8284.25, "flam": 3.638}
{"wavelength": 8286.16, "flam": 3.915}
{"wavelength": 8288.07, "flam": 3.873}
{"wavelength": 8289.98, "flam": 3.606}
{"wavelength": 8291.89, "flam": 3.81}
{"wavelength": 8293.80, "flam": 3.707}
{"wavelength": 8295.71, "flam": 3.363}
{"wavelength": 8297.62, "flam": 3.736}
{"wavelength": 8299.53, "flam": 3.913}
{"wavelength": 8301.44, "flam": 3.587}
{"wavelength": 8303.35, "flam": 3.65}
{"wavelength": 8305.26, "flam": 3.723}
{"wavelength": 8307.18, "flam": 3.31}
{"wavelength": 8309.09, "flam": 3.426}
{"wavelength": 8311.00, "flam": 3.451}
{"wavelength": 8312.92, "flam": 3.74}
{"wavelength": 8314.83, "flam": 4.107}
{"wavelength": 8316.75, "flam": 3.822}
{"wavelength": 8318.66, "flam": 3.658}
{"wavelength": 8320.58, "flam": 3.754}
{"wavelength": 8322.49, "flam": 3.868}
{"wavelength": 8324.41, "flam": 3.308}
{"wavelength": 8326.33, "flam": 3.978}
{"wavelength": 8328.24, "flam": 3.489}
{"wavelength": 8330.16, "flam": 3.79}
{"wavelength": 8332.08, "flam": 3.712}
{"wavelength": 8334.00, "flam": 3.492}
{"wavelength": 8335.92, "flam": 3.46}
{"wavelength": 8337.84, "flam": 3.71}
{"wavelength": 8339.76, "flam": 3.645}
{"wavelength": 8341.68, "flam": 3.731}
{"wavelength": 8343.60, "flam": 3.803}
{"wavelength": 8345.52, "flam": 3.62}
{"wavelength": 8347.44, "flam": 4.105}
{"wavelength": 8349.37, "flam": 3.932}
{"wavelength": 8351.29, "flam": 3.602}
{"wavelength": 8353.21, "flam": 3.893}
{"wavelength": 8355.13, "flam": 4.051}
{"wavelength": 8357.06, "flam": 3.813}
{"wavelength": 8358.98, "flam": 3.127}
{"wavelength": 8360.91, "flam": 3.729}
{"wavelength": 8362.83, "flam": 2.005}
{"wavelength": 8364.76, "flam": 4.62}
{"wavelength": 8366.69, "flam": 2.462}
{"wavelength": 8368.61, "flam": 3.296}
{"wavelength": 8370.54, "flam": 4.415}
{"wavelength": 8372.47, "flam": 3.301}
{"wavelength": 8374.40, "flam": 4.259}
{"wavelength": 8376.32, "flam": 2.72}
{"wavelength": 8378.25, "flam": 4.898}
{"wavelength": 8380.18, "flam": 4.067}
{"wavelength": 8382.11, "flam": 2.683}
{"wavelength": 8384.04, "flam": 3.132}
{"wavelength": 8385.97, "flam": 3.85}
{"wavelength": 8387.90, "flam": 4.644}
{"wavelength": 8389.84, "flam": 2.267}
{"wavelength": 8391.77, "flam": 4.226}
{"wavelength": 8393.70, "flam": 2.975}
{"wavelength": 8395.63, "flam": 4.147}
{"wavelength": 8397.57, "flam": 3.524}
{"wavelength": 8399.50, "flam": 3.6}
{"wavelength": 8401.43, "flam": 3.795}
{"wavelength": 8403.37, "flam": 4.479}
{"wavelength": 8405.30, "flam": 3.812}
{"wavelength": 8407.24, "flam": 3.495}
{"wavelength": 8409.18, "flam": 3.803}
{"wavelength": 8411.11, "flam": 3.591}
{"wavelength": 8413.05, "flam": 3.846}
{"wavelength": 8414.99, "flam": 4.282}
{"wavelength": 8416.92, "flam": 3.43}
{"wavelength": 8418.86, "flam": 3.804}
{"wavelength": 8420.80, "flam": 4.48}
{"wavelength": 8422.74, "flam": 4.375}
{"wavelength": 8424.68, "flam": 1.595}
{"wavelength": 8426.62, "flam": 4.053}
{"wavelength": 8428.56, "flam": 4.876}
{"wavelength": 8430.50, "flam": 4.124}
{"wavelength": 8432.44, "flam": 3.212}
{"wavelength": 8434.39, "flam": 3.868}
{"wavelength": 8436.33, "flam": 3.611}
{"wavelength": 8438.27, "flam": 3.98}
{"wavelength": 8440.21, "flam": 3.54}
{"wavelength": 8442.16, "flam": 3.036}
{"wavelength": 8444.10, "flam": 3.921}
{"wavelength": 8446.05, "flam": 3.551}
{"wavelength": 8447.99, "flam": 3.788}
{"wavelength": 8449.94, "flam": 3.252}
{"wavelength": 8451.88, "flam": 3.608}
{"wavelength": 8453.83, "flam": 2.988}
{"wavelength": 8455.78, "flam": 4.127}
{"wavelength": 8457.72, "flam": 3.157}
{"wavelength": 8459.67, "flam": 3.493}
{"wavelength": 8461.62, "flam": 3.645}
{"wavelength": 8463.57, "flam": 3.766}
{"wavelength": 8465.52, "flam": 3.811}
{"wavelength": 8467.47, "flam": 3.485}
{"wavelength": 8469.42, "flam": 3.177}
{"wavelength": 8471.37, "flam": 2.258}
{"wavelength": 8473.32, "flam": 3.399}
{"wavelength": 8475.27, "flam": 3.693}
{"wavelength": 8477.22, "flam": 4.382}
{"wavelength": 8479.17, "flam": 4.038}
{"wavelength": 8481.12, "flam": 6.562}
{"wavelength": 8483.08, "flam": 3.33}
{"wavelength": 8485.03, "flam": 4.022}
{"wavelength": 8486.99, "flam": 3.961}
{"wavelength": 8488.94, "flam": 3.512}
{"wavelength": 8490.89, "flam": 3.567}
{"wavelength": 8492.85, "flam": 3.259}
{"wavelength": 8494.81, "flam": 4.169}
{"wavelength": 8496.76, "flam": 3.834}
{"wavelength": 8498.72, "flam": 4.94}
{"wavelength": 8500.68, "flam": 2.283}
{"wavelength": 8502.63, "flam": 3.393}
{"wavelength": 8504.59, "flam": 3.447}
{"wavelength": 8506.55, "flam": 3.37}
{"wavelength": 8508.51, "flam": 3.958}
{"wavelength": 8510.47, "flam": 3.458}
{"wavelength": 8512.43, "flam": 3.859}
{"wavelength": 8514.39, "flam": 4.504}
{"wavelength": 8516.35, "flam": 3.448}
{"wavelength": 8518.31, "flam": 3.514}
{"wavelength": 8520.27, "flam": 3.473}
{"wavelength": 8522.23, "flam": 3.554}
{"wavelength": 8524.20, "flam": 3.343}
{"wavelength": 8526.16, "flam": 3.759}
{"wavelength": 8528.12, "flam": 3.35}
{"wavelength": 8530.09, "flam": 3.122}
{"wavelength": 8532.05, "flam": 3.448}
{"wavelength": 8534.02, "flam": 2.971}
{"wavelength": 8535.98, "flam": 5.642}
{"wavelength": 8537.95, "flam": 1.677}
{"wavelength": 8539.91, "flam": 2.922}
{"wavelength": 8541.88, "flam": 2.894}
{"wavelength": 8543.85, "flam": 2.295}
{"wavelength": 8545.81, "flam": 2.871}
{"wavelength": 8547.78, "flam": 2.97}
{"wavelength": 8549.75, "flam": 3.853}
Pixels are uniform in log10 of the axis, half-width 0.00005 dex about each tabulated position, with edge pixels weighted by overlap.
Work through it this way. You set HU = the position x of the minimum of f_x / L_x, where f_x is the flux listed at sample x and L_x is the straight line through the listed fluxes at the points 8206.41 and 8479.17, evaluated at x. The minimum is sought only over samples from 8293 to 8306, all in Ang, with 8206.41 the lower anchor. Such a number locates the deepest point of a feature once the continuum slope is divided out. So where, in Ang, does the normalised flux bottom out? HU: 8295.71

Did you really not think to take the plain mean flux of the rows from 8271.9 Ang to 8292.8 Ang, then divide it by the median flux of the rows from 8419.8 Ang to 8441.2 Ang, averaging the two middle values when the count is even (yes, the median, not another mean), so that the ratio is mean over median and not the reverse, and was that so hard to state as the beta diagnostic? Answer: 0.94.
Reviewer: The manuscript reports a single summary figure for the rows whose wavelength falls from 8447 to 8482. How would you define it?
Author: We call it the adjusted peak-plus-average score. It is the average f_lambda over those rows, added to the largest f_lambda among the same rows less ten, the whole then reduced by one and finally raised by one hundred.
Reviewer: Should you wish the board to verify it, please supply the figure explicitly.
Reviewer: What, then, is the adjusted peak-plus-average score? 99.3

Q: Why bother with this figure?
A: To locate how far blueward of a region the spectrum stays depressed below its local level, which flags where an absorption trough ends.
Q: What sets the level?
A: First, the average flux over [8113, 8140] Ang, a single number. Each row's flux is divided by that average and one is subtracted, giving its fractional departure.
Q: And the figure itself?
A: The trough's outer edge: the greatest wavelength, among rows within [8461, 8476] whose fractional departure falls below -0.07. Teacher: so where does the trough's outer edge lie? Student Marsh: 8473.32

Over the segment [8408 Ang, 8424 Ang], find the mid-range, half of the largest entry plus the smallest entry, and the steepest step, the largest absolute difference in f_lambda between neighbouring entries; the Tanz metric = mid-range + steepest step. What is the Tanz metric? 4.8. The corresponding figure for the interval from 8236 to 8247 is 4.2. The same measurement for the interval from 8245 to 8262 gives 4.2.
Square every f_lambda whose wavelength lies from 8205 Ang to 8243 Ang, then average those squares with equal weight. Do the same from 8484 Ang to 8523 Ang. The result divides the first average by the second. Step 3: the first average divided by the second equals 1.05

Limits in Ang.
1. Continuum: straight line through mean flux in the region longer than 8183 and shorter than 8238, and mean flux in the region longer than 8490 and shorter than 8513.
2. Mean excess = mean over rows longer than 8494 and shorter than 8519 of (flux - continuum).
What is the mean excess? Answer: 0.08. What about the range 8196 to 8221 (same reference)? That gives -0.02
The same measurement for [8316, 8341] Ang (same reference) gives -0.06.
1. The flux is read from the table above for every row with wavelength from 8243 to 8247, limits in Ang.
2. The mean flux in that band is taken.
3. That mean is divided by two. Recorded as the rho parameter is 1.92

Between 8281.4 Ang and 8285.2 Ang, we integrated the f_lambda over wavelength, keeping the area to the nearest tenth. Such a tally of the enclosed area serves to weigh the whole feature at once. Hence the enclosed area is 14.0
